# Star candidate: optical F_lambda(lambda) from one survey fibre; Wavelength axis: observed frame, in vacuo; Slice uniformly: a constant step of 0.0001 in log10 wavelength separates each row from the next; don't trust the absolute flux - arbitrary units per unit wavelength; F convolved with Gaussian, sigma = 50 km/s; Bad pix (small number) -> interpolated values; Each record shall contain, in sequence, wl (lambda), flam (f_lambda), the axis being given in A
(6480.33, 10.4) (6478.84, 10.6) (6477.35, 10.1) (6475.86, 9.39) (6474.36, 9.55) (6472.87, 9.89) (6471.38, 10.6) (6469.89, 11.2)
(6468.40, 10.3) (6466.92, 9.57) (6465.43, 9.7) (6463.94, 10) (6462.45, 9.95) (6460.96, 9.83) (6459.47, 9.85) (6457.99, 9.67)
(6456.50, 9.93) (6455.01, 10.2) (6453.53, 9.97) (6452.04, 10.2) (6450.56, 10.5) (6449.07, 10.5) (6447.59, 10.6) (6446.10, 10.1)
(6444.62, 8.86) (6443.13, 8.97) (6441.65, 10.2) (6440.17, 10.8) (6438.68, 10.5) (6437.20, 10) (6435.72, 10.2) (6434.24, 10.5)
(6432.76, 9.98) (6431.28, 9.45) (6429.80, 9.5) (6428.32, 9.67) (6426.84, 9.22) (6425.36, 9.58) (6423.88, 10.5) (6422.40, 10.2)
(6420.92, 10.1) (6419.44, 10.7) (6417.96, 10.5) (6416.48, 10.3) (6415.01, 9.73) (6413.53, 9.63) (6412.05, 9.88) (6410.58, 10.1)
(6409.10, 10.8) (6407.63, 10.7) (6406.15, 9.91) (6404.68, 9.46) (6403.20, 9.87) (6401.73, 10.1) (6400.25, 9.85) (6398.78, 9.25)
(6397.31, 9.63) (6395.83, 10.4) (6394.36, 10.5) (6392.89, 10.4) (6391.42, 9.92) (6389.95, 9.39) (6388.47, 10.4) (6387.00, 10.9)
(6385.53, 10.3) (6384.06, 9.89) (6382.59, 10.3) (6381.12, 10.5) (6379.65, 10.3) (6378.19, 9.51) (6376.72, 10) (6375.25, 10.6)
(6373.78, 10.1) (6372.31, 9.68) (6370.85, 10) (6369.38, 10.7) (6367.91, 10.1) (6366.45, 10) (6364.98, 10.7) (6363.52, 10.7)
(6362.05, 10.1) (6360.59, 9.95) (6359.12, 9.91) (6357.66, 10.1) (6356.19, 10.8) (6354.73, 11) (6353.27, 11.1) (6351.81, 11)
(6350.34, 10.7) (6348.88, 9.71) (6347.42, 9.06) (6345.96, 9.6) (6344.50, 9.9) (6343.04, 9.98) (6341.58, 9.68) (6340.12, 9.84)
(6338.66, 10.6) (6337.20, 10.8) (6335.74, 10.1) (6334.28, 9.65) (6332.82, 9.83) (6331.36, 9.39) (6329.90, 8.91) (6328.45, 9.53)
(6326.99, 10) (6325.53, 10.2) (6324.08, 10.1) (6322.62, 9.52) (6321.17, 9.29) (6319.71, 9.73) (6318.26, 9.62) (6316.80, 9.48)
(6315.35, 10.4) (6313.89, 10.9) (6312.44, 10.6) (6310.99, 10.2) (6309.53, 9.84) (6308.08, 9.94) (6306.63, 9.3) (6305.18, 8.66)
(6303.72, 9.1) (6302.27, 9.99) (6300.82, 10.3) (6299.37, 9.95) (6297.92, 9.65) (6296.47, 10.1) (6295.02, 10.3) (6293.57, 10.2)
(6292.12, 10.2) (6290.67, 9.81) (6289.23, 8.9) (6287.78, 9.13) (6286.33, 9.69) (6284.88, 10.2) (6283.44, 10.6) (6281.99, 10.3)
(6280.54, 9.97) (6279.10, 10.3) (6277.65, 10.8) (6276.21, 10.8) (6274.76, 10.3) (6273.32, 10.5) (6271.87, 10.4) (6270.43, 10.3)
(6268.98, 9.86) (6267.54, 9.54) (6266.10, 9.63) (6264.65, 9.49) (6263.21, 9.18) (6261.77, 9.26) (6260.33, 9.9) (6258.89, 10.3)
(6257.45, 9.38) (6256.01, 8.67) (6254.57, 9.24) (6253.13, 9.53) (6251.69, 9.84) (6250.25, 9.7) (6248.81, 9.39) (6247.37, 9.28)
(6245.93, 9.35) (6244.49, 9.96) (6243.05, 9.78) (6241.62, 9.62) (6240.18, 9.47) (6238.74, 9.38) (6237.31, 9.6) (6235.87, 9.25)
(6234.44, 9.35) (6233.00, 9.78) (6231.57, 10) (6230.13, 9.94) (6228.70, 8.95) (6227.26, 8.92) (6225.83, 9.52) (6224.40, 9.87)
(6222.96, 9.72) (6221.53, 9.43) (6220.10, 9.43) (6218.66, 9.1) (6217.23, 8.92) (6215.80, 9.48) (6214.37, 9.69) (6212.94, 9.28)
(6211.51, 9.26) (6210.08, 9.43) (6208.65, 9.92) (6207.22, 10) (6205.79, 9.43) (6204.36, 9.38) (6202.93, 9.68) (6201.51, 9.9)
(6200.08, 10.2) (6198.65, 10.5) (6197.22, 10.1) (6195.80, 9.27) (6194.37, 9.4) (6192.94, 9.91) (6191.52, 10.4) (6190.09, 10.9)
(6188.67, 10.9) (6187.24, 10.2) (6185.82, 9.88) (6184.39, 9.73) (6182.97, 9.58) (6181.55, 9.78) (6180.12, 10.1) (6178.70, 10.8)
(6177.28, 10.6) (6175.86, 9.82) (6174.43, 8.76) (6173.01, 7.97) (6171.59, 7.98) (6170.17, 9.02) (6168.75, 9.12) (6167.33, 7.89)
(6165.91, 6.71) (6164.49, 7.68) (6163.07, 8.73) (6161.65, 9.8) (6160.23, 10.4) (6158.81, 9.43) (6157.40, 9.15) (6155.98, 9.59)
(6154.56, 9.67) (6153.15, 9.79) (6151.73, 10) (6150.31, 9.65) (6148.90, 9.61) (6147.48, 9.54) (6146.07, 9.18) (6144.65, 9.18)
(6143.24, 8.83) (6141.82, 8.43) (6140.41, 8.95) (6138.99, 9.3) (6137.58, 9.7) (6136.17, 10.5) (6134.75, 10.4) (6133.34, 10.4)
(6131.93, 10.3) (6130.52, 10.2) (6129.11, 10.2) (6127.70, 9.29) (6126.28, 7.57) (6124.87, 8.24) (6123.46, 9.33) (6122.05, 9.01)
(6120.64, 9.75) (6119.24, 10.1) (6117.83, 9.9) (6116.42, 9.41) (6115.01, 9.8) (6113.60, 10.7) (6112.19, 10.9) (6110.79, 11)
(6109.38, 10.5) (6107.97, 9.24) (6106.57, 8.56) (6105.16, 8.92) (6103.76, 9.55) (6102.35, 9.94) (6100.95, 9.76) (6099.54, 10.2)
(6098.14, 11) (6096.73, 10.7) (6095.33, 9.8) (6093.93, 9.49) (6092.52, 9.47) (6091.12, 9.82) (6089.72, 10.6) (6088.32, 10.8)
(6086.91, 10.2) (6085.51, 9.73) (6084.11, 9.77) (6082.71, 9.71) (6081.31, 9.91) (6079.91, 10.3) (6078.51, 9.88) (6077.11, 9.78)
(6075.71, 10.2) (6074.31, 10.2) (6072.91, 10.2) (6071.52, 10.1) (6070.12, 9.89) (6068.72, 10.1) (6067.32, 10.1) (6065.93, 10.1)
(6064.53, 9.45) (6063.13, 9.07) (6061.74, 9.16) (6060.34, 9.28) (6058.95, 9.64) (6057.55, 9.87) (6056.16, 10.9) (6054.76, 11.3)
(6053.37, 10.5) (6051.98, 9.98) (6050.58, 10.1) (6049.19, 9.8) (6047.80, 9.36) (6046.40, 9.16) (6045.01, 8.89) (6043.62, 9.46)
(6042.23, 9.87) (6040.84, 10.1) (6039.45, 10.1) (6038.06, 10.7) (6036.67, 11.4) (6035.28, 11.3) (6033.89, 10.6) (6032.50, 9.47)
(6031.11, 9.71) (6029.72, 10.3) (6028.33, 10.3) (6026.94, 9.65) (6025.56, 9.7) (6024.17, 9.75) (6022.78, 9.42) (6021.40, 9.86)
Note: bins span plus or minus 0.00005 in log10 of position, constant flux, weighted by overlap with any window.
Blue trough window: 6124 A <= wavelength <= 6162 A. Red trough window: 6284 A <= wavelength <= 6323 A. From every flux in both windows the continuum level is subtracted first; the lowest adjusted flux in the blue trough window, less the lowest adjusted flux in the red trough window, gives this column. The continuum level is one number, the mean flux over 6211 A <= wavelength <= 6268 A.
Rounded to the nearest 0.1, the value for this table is -1.1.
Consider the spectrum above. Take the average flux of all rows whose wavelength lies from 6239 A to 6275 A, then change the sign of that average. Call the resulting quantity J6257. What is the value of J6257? -9.7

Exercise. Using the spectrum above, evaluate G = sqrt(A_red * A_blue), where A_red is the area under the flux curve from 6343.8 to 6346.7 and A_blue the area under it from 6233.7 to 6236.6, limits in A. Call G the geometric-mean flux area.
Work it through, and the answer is 27.6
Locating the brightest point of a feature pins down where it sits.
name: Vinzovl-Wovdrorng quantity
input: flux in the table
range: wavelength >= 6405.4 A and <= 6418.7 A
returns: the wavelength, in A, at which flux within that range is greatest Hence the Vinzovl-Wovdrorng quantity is 6409.10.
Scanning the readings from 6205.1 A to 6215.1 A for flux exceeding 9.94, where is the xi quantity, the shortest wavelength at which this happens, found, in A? 6207.22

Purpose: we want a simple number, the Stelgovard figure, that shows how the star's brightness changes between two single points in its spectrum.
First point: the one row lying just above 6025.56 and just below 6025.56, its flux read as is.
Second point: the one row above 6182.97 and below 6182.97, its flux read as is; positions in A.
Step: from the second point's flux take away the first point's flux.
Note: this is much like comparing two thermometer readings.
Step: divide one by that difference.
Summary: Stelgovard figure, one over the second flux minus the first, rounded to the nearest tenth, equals -8.3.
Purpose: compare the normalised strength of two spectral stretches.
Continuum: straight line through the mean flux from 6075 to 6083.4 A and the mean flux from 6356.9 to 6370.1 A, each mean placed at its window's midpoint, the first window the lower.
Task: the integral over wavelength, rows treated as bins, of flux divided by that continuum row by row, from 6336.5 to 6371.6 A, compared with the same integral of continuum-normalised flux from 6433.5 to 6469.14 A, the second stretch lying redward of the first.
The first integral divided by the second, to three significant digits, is 1.02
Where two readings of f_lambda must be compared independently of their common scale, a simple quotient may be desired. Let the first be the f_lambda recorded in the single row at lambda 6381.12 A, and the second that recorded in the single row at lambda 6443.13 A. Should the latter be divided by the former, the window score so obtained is 0.85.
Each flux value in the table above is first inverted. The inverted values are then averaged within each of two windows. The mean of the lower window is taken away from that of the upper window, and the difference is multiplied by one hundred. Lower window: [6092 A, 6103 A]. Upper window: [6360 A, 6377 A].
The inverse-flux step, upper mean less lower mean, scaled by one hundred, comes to -0.18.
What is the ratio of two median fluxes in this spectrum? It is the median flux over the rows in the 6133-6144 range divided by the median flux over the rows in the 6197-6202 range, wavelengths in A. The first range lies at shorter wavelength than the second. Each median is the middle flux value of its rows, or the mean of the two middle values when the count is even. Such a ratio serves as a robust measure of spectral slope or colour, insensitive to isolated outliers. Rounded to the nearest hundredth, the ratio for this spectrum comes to 0.94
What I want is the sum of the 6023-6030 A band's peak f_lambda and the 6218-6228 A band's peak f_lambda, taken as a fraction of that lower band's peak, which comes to 1.96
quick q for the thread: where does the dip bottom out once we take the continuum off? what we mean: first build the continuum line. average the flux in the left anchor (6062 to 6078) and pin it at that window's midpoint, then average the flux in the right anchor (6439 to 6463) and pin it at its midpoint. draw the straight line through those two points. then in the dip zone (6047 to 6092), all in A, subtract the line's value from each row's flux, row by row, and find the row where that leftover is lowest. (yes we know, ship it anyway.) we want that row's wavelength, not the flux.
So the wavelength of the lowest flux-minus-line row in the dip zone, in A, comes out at 6063.13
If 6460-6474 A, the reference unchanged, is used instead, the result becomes 6466.92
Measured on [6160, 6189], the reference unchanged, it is 6165.91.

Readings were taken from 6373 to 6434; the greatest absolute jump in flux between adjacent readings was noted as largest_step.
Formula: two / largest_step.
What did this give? 2.0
